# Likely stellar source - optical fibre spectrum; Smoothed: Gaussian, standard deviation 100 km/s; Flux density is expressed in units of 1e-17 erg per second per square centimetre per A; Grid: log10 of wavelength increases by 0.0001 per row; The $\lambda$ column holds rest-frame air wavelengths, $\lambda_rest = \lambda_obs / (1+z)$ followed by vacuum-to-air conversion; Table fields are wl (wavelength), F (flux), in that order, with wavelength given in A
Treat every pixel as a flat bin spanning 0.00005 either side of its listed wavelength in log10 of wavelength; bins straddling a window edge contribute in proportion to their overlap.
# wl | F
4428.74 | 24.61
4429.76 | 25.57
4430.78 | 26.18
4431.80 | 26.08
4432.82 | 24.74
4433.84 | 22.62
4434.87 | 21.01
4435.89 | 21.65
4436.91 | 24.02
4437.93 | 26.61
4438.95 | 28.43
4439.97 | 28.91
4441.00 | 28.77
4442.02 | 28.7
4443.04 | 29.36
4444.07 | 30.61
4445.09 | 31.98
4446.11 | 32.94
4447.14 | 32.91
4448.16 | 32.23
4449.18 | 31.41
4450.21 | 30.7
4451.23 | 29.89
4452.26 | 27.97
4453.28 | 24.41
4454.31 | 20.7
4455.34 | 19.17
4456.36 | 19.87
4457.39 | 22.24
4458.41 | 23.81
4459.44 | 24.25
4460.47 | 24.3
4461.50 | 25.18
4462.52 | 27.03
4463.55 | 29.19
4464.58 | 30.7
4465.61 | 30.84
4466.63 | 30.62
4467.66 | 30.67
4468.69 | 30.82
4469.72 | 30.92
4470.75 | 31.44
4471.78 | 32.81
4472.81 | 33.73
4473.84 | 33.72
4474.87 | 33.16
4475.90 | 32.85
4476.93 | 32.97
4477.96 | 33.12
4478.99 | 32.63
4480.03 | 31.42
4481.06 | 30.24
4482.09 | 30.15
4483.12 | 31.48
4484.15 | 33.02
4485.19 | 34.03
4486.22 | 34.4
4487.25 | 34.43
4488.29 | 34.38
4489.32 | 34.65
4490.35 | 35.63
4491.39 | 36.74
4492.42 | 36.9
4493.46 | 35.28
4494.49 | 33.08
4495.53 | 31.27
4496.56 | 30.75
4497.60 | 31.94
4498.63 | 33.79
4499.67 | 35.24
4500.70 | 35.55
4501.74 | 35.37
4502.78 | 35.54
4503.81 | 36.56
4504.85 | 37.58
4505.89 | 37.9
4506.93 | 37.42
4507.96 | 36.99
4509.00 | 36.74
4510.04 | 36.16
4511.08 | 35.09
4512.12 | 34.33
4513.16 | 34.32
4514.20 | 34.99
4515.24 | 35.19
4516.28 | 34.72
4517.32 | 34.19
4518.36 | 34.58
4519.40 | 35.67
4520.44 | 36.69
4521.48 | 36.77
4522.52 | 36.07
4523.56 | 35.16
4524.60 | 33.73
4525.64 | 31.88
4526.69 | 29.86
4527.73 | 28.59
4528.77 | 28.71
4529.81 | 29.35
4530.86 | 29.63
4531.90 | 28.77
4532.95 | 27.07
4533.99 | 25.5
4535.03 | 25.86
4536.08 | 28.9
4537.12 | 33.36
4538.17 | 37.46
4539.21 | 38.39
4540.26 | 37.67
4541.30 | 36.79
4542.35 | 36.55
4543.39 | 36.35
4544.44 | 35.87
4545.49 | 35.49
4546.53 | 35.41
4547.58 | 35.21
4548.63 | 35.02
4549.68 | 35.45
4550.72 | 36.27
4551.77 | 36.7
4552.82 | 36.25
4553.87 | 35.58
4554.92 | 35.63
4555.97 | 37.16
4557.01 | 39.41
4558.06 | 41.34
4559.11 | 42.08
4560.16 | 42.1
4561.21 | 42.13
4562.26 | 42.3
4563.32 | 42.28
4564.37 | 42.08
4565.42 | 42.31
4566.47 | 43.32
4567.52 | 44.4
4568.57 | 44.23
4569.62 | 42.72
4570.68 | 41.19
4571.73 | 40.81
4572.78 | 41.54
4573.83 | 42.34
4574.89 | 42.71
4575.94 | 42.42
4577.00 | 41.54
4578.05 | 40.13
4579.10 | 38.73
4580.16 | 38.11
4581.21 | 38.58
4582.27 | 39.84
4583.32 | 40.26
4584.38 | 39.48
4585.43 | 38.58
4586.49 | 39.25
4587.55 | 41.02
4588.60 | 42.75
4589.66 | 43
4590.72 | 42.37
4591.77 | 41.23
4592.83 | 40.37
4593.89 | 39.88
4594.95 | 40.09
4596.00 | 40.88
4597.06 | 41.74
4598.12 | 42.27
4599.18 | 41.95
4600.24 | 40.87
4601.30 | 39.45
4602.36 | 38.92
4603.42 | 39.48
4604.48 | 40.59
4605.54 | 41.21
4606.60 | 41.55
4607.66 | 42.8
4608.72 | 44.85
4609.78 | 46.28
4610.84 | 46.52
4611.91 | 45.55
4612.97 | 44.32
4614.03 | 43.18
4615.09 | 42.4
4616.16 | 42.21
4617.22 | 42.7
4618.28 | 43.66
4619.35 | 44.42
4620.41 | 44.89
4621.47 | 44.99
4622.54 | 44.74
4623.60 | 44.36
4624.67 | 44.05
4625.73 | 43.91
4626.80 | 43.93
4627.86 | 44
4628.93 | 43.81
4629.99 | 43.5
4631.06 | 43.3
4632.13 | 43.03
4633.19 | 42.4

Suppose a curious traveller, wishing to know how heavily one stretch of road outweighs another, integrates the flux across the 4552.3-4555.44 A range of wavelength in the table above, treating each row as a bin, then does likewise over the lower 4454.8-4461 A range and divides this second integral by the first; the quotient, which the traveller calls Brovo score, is 1.2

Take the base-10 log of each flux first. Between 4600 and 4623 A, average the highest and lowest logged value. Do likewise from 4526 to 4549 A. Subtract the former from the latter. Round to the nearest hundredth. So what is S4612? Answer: -0.13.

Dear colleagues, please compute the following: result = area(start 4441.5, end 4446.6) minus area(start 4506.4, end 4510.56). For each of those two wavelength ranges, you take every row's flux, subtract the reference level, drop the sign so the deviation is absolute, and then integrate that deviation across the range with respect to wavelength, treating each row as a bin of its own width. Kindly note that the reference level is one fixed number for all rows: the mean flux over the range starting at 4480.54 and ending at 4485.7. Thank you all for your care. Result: -13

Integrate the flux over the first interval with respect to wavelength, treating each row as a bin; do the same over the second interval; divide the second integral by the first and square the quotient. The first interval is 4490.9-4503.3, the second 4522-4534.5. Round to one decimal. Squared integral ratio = 0.8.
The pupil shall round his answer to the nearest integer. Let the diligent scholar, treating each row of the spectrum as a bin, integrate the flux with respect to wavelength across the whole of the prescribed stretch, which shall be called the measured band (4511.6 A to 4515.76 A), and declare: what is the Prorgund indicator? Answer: 144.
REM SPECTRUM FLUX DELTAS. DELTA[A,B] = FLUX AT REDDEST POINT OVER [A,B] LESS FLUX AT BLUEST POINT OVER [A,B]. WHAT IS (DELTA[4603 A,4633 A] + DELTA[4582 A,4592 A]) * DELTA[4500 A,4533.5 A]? -42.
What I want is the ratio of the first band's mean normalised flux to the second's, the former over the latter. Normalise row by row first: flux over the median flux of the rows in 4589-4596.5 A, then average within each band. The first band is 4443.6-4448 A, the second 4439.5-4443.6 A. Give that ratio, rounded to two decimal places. 1.11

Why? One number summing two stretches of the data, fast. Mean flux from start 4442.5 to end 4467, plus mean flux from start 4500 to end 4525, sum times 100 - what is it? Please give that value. 6332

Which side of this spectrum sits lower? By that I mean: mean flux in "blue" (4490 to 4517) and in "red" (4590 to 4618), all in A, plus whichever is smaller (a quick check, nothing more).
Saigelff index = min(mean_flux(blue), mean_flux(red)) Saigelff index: 35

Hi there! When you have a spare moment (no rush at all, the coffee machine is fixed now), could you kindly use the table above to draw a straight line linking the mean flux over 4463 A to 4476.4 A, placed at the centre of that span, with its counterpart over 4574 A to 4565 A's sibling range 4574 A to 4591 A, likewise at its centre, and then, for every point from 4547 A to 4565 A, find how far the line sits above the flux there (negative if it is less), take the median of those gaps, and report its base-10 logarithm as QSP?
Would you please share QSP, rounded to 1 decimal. 0.1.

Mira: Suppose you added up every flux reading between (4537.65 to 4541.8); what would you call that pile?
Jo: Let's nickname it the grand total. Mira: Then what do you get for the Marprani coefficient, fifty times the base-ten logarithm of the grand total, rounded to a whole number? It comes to 109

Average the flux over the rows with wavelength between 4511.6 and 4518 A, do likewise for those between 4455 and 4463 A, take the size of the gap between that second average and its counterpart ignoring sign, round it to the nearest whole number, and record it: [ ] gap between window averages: 11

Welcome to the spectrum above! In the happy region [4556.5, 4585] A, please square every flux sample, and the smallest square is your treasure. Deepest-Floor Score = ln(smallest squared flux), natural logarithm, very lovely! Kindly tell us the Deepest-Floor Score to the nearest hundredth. 7.28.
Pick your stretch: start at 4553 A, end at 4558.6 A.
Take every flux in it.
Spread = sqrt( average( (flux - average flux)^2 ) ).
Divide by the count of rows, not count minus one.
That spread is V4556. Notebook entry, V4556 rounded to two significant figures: 2.2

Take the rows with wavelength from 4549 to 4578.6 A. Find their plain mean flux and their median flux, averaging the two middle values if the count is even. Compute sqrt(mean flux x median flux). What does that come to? 41.2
